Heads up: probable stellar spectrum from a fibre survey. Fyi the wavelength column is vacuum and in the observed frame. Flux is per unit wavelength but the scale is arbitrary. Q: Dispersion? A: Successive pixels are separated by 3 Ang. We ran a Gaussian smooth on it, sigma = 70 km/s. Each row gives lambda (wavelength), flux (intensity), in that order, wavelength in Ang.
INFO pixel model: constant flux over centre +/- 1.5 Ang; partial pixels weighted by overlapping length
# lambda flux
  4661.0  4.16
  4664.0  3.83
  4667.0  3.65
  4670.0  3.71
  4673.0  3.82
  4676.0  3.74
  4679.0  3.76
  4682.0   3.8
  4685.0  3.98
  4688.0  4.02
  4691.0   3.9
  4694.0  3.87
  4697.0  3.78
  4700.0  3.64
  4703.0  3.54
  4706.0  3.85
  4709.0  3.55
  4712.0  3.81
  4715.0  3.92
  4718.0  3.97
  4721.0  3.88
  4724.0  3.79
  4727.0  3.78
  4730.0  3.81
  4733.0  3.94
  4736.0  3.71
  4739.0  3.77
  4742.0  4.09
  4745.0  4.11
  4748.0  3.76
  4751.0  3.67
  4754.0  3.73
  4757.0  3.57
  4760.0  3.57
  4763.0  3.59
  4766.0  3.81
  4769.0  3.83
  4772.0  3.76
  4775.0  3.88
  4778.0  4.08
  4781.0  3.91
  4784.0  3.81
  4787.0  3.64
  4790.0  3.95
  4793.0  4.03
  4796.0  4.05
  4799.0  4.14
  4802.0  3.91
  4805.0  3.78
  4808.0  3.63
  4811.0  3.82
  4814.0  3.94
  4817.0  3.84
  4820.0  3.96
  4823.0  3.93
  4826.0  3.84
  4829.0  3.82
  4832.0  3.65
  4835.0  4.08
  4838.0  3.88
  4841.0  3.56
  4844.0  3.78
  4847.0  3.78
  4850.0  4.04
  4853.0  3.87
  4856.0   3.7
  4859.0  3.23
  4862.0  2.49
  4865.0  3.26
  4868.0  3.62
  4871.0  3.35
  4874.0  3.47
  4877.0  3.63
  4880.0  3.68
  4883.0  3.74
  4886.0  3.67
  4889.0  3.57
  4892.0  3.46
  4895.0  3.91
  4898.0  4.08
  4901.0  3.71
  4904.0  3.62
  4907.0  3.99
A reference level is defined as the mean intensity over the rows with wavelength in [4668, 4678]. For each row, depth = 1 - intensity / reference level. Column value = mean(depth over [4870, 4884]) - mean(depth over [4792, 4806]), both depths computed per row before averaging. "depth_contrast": 0.11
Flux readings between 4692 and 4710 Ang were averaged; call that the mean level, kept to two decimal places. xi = 3.71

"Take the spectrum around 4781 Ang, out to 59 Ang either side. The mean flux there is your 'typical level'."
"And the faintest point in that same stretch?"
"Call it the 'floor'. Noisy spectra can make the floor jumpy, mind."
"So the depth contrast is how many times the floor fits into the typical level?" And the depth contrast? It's 1.076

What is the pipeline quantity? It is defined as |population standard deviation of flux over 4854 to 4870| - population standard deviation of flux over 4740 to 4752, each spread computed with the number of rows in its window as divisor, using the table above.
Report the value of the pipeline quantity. 0.233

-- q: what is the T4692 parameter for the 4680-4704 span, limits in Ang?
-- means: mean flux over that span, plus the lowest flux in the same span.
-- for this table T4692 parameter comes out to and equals 7.36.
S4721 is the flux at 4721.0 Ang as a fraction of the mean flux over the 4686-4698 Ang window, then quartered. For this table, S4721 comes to 0.249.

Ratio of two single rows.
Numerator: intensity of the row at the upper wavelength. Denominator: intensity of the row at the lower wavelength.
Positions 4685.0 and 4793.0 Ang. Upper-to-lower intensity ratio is 1.01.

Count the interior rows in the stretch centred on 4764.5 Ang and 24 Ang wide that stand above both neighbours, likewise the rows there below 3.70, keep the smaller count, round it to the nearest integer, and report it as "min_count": 1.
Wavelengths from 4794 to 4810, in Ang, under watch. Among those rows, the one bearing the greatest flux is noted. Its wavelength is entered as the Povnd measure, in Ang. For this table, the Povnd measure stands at 4799.0 Ang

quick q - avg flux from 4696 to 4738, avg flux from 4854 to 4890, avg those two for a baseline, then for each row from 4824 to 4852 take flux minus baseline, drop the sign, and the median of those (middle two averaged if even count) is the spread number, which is 0.20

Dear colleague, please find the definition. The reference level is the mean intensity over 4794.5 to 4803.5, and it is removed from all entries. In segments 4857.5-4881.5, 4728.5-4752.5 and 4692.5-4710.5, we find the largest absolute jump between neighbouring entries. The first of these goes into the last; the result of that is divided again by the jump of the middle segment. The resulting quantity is 1.2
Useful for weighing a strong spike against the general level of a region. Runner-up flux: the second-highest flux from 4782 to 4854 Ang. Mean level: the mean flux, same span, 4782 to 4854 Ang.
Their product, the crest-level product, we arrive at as 15.8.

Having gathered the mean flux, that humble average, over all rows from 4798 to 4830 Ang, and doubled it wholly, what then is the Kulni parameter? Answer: 7.7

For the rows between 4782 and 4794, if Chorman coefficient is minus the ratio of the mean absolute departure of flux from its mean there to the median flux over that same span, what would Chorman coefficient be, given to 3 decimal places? -0.034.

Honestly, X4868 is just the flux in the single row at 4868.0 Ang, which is 3.62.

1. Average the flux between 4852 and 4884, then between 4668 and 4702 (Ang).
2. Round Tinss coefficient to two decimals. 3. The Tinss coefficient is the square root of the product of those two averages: 3.63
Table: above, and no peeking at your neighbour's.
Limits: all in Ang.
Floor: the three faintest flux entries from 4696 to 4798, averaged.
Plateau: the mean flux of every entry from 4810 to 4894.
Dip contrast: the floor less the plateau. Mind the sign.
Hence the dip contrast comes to -0.11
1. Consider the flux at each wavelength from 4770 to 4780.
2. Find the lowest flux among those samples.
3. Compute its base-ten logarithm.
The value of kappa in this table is 0.575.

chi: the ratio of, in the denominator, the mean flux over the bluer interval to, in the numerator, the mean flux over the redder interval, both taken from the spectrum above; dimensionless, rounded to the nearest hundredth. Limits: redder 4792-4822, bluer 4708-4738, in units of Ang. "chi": 1.02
